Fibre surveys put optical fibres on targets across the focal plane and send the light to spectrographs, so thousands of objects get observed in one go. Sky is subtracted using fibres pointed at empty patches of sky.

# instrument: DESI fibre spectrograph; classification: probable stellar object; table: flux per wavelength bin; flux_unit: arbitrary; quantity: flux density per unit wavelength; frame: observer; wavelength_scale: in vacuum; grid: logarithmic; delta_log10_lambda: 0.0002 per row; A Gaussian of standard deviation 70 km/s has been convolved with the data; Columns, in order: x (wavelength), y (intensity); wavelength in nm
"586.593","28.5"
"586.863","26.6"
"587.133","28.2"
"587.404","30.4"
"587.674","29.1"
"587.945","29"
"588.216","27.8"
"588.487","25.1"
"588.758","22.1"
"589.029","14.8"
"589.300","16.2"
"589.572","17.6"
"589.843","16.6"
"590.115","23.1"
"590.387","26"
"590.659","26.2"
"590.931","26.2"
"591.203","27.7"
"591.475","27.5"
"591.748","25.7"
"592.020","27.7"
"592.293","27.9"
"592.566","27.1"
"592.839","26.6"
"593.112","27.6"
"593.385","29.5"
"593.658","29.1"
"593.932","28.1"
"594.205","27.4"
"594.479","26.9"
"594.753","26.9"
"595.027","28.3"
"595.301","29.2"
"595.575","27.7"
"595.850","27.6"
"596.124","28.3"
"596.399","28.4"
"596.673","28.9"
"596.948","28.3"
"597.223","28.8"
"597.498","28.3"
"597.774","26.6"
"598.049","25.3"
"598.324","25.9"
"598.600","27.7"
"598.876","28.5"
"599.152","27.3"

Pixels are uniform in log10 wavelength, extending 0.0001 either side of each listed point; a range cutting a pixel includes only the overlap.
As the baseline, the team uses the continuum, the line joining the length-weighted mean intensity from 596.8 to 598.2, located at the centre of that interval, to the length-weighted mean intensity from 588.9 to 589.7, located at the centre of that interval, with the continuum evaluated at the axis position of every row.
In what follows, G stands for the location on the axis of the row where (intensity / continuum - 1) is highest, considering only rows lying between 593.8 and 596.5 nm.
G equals 593.932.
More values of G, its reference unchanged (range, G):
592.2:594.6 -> 592.293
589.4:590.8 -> 590.387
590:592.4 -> 591.203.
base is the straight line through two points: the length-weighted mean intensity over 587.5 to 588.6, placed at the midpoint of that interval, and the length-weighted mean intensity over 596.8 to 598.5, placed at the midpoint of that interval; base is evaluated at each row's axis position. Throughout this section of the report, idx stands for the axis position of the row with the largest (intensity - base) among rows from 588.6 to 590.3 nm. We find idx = 590.115 nm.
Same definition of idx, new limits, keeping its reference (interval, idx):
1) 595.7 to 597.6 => 596.673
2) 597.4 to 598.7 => 597.498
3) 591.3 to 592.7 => 592.293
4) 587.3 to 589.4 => 587.404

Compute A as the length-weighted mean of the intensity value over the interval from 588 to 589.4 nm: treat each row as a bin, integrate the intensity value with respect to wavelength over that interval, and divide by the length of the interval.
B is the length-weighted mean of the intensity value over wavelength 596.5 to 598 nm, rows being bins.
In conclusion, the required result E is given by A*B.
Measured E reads 610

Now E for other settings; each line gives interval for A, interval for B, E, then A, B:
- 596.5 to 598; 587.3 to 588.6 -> 792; 28.0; 28.3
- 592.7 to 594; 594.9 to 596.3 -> 795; 28.2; 28.2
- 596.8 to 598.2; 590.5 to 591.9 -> 732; 27.5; 26.7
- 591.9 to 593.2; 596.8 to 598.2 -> 751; 27.4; 27.5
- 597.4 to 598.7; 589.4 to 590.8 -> 581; 26.7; 21.8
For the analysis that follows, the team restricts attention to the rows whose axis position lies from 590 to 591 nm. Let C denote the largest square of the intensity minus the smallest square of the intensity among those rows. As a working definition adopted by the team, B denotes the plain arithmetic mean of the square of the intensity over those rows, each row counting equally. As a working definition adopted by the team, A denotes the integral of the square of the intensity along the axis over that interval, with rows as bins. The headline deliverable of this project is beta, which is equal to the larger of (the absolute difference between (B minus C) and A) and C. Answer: 153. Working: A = 645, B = 646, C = 153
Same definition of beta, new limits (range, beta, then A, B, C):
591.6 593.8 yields 1129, 1685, 766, 210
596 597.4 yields 360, 1140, 815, 34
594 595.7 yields 670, 1310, 770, 129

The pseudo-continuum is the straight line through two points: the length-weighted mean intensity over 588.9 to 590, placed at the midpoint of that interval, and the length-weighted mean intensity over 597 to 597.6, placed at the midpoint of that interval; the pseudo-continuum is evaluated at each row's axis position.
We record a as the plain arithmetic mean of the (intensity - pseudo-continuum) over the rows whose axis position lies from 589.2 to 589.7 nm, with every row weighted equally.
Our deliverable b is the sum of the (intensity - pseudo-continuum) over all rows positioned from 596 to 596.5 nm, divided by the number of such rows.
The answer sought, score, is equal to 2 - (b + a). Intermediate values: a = 0.5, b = 1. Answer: 0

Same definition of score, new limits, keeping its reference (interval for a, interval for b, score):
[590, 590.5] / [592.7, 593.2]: -10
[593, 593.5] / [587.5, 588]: -19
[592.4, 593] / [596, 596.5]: -5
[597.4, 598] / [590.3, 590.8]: -4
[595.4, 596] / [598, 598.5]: 5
